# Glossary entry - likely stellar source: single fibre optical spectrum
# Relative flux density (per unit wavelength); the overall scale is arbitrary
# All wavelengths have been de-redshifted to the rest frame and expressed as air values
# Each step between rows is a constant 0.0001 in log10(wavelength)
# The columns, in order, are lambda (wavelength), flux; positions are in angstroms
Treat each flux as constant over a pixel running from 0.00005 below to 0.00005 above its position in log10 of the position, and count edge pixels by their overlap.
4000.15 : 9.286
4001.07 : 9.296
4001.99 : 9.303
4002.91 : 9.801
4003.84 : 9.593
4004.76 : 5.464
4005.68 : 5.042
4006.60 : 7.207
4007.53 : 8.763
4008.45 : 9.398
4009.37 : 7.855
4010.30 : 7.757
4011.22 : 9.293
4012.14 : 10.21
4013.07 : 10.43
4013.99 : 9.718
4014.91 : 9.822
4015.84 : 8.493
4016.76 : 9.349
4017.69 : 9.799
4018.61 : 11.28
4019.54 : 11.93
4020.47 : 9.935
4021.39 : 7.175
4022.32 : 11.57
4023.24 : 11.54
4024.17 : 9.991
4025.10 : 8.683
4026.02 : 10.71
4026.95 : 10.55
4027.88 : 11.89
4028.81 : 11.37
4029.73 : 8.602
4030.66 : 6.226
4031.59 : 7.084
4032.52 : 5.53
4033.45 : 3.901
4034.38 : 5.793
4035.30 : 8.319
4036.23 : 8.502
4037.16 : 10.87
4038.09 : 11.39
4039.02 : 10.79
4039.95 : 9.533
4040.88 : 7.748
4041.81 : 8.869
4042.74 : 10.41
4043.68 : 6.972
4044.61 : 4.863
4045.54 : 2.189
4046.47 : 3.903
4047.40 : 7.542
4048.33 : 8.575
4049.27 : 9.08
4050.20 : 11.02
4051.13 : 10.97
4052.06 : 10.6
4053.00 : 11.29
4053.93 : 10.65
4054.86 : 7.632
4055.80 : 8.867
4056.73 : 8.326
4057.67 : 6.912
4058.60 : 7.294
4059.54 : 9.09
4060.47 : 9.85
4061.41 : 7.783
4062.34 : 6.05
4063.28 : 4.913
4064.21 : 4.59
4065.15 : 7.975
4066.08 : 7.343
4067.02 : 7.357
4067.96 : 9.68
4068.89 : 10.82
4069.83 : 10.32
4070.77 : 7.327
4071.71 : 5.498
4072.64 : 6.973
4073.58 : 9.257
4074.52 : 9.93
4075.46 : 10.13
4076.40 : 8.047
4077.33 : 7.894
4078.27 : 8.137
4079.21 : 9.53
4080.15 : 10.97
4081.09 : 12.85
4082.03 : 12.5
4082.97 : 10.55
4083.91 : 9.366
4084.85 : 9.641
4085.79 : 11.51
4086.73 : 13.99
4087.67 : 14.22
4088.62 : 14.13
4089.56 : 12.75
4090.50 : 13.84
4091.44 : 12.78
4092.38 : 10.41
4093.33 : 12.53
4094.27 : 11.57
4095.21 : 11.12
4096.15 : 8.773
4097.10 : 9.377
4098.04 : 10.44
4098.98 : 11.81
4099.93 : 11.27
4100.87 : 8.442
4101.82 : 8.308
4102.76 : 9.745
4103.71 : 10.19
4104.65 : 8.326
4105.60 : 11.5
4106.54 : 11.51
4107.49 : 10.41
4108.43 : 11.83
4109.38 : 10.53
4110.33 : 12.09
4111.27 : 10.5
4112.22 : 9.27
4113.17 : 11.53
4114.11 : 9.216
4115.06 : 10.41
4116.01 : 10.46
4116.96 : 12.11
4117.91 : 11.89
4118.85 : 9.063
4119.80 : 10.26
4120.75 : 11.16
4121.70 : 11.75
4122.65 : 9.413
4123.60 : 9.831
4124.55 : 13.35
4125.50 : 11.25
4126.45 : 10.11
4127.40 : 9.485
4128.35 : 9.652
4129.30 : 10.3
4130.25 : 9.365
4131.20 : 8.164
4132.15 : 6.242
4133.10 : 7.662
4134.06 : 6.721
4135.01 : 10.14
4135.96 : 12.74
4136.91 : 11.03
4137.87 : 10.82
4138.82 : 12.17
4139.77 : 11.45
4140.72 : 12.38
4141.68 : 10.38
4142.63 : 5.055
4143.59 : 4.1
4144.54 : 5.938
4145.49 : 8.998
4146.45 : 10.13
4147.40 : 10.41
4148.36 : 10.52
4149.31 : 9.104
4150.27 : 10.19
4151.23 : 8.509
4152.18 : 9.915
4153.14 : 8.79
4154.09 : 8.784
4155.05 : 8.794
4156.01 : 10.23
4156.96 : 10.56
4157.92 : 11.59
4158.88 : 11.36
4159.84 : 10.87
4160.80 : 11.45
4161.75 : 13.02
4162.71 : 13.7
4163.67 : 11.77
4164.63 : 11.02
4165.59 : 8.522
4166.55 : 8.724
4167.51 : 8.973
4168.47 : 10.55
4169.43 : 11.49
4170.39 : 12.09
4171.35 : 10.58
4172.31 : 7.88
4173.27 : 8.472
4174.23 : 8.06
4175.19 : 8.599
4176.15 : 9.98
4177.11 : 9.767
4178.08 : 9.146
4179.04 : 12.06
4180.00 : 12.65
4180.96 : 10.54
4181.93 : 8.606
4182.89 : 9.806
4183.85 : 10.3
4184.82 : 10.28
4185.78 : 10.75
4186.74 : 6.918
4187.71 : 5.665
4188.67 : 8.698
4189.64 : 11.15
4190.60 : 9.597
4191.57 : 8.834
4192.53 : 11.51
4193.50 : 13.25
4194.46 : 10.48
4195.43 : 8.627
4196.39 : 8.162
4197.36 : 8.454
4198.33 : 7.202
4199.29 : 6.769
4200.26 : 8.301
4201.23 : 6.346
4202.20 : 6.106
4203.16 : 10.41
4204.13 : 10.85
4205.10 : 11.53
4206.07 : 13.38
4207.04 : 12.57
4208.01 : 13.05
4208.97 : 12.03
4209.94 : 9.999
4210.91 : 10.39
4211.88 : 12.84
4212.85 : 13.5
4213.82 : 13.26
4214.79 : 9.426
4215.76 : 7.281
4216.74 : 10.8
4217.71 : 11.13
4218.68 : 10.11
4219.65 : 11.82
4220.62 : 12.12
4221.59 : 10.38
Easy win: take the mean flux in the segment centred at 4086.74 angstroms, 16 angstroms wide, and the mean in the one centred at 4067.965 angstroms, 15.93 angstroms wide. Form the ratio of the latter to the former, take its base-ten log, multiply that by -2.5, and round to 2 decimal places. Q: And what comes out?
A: 0.44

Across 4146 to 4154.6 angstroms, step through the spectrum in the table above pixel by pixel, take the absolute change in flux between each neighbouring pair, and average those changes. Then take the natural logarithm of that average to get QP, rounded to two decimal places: -0.12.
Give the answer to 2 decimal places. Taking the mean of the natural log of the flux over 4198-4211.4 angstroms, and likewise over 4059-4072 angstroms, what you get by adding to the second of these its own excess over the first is 1.77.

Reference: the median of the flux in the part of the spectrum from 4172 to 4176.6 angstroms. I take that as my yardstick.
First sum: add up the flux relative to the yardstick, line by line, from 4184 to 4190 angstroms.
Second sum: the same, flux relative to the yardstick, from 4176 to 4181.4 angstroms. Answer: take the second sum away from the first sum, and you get -1.3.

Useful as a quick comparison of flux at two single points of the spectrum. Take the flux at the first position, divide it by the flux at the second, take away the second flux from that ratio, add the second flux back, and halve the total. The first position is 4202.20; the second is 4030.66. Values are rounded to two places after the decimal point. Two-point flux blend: 0.49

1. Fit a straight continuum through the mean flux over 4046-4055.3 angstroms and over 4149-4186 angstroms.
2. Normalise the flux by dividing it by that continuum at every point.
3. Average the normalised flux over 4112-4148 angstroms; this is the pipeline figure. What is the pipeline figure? 1.00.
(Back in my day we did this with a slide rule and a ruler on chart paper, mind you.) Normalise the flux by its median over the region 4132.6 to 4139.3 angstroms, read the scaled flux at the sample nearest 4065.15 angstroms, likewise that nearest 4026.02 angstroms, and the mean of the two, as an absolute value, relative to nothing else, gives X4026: 0.86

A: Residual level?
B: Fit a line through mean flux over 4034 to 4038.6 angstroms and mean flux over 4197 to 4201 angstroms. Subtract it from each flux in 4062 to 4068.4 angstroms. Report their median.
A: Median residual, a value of -1.4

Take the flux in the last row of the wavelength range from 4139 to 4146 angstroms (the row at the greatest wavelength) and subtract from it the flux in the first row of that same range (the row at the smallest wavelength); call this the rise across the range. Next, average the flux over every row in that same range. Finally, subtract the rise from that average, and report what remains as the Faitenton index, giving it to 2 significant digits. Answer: 11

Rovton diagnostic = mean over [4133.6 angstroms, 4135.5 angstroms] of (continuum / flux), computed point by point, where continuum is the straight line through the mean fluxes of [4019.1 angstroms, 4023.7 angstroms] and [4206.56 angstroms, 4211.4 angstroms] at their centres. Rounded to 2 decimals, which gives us 1.38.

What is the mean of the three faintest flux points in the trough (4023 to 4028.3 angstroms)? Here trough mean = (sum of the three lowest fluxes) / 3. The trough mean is 9.7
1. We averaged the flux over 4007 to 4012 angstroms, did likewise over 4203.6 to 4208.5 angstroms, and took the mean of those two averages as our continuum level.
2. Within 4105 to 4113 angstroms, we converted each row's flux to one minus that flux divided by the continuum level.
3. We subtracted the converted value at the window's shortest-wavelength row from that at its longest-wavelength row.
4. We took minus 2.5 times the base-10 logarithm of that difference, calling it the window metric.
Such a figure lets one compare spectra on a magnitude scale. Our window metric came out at 1.7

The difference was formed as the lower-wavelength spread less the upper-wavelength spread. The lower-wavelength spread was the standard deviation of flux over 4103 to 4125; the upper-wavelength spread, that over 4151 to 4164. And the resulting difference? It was -0.4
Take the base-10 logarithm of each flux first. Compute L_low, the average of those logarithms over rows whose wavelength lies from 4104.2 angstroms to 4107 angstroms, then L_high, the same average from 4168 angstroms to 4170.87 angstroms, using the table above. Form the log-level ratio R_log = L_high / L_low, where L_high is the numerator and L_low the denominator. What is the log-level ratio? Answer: 1.04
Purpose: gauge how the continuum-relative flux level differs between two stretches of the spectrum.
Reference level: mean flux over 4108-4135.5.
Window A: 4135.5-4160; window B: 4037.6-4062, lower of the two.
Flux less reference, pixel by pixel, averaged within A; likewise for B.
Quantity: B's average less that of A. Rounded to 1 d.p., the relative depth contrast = -1.3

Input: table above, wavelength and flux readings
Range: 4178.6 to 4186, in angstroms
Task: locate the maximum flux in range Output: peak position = 4180.00 angstroms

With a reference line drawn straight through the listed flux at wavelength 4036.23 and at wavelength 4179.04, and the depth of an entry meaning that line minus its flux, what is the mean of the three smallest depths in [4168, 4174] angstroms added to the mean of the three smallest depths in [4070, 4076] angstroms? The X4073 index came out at 0.1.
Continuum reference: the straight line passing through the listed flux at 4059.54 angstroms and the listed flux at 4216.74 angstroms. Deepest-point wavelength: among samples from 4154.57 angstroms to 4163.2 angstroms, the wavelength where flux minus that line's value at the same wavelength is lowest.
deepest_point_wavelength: 4155.05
